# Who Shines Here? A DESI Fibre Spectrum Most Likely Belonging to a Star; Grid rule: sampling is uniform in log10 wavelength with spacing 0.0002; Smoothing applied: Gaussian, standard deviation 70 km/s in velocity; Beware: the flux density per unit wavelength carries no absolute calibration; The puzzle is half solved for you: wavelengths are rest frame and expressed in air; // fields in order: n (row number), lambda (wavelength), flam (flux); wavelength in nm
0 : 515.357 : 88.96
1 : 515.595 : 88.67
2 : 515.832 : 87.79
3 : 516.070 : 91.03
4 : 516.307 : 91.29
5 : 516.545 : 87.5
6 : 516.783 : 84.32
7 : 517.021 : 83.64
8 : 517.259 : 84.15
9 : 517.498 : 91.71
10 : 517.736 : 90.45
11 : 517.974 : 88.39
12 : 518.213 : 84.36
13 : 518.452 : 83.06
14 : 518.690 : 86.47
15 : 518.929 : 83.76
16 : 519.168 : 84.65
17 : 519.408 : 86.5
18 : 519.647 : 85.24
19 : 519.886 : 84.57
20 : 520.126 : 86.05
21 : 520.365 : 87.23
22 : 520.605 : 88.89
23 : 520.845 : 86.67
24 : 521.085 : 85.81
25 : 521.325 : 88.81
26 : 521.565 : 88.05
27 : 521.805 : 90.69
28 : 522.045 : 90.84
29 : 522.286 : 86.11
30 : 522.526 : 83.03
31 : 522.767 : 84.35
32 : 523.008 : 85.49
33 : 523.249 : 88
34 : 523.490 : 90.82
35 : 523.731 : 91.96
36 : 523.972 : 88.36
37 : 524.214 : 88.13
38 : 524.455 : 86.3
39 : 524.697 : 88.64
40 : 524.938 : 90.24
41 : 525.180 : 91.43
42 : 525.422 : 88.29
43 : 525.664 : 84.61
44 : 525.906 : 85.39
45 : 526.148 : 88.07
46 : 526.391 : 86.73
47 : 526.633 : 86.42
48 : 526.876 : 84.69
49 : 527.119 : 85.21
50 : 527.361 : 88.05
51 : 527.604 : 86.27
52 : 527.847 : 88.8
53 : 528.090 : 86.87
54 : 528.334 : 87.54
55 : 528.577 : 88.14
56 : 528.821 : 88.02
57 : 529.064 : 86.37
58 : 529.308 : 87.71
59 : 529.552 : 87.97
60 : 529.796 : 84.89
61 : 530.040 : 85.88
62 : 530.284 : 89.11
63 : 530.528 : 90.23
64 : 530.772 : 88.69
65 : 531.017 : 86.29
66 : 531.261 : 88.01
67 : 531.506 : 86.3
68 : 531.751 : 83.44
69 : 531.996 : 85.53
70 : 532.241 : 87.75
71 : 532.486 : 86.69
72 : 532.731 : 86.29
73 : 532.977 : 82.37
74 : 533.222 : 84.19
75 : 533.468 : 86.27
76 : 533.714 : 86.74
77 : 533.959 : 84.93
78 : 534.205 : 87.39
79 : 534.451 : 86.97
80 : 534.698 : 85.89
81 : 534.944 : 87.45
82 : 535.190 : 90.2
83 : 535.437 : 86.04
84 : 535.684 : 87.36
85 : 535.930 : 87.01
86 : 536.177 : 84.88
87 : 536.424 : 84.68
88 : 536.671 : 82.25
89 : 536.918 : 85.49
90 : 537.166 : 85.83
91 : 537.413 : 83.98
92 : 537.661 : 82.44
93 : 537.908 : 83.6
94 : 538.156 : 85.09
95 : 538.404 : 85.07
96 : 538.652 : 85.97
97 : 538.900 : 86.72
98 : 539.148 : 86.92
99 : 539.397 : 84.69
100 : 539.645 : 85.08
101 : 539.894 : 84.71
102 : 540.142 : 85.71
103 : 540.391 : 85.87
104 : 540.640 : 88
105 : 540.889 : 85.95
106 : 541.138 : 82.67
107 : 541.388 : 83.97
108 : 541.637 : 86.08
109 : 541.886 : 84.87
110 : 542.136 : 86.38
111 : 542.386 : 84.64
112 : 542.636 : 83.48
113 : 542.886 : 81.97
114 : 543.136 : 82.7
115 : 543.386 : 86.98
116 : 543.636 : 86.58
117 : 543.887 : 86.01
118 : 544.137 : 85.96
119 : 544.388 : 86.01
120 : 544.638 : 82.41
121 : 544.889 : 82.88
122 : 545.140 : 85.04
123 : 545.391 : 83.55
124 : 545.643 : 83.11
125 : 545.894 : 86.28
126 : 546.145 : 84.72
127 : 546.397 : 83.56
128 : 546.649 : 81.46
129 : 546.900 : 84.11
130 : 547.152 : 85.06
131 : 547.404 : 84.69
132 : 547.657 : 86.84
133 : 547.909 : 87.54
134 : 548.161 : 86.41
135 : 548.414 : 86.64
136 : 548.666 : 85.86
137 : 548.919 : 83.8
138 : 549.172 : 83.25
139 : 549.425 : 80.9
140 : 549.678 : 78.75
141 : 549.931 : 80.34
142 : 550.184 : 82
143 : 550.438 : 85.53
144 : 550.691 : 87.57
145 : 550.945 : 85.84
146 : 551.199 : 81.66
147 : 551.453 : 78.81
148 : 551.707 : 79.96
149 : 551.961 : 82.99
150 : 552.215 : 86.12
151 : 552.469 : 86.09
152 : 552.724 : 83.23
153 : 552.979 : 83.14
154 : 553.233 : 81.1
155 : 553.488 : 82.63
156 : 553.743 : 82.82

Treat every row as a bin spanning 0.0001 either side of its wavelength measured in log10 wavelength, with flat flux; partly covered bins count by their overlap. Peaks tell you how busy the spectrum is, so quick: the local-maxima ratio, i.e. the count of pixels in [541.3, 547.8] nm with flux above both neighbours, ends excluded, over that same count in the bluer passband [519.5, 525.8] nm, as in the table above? 1.40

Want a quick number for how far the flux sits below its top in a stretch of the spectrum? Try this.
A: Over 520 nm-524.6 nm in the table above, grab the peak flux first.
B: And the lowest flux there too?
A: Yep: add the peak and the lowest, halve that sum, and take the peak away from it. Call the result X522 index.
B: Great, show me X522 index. -4.5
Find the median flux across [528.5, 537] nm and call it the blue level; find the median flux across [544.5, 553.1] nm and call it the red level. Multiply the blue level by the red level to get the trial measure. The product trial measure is 7227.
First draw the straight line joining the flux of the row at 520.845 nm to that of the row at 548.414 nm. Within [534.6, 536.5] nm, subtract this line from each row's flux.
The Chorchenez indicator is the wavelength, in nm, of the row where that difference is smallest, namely 536.424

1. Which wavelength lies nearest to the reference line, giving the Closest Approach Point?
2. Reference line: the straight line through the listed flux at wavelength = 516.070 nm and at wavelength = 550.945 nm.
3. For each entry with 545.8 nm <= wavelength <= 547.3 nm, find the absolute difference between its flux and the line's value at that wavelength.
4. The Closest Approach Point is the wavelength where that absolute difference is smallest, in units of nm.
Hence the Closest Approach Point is 545.894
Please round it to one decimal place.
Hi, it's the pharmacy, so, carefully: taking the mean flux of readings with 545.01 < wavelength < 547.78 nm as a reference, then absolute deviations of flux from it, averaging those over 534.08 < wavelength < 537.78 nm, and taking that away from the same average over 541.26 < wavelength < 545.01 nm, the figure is -0.5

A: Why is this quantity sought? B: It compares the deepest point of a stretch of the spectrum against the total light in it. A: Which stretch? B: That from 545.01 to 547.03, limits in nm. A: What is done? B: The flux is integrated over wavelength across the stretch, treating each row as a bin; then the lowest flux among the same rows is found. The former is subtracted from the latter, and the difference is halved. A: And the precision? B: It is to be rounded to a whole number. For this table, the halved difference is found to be -44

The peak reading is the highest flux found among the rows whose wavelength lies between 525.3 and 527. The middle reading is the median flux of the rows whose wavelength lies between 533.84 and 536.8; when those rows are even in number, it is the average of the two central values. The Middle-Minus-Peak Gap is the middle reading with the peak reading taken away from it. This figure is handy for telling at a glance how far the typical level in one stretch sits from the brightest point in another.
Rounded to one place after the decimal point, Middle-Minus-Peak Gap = -1.8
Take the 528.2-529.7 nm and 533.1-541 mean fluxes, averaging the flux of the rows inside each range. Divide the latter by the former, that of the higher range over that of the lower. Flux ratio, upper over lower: 0.98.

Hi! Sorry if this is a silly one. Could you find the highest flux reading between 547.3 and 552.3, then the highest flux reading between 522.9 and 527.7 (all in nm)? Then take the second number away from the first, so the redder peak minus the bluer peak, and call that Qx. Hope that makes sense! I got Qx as -4.4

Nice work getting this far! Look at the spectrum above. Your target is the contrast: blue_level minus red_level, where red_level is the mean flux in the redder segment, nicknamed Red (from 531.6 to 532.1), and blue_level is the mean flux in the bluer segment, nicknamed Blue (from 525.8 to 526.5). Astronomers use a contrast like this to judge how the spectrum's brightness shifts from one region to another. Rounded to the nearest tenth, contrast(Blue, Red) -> 2.2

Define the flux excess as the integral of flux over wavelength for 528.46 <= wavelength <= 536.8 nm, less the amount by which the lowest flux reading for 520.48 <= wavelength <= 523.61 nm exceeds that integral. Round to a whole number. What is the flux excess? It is 1360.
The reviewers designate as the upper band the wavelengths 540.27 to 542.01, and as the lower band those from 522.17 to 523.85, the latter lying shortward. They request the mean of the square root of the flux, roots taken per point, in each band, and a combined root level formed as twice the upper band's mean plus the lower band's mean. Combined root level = 27.81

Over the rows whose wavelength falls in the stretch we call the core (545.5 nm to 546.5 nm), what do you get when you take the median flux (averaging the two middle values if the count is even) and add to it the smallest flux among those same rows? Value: 167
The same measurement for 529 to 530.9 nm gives 173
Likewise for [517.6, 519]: 168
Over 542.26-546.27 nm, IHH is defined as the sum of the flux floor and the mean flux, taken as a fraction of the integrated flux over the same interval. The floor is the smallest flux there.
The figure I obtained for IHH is 0.49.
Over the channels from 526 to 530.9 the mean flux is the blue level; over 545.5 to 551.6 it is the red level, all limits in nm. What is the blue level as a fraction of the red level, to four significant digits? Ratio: 1.040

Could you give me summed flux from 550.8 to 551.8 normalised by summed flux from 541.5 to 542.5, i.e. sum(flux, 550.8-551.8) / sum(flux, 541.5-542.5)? 0.95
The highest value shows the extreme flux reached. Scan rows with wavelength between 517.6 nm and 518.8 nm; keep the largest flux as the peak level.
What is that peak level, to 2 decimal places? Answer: 90.45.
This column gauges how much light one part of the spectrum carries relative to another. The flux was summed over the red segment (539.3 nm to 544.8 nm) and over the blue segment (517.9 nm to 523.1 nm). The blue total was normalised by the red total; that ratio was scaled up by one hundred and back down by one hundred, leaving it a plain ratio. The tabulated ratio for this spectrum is 1.02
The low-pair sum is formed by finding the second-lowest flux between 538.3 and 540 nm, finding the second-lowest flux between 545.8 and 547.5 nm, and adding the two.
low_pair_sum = 168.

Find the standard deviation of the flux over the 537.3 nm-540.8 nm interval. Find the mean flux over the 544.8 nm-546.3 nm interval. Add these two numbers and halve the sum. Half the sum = 42.8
